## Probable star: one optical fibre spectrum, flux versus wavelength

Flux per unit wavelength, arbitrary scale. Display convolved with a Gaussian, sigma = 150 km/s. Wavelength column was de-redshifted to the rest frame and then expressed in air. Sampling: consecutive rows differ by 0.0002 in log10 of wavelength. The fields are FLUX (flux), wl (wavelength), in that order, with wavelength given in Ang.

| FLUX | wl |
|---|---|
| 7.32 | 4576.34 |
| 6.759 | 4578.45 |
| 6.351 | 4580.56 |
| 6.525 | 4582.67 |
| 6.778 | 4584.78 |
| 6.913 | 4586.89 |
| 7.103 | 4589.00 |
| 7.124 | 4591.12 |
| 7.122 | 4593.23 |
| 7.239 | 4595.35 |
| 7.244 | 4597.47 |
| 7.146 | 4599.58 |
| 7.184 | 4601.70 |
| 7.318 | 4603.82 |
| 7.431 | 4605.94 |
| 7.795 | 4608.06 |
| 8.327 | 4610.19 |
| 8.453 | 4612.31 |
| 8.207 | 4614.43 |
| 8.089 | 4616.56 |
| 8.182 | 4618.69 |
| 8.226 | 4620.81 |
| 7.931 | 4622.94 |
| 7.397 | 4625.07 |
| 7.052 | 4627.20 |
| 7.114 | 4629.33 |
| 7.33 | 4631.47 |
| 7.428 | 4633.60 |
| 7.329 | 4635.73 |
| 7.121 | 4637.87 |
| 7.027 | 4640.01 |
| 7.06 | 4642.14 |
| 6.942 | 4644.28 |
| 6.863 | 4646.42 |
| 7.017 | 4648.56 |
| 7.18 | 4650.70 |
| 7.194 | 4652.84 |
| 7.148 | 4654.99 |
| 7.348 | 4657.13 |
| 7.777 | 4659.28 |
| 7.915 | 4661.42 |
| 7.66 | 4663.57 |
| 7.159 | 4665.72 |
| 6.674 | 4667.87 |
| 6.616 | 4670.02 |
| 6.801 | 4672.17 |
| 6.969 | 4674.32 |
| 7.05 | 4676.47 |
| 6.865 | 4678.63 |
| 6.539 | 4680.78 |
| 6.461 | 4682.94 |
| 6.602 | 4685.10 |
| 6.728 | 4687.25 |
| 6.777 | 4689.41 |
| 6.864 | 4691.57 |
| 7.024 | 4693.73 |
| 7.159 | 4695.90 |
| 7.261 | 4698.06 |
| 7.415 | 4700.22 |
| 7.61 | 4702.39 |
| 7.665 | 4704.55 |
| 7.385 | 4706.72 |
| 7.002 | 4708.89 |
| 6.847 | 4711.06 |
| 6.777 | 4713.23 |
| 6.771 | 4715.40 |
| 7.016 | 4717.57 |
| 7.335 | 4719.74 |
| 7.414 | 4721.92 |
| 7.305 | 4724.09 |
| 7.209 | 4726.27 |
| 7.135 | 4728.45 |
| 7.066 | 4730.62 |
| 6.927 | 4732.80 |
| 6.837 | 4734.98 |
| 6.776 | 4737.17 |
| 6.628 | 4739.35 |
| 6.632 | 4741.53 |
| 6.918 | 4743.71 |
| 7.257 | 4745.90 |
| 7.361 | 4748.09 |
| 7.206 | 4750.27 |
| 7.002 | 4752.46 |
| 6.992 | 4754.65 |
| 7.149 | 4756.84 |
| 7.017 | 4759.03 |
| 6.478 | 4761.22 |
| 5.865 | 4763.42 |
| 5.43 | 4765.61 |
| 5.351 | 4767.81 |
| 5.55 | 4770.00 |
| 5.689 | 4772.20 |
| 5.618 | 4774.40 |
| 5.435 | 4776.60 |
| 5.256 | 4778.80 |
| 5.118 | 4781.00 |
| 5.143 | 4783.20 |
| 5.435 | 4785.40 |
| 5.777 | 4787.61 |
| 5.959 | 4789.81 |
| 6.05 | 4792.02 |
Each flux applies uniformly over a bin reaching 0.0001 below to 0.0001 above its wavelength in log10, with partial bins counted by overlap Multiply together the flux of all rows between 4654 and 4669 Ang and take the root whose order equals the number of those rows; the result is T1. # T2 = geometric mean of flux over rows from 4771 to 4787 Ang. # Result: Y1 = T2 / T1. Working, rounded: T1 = 7.37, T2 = 5.4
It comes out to 0.73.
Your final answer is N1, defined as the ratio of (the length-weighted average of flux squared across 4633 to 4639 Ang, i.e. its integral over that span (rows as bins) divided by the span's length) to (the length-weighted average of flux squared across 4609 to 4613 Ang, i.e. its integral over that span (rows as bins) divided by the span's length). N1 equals 0.76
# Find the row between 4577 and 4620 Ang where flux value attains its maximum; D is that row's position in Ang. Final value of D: 4612.31 Ang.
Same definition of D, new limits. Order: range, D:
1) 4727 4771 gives 4748.09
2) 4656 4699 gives 4661.42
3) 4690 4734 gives 4704.55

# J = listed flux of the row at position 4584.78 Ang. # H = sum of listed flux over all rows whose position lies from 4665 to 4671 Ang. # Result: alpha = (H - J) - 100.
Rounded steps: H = 20.45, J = 6.778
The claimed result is -86.3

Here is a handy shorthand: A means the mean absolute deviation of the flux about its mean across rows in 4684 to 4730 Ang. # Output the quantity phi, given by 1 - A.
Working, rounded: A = 0.26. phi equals 0.74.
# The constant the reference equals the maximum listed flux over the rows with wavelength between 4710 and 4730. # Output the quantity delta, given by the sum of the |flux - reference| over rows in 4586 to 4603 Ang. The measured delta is 2.2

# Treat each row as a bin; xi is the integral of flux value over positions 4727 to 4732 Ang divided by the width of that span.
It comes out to 7.1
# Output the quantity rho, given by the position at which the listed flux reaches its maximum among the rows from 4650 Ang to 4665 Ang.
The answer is 4661.42 Ang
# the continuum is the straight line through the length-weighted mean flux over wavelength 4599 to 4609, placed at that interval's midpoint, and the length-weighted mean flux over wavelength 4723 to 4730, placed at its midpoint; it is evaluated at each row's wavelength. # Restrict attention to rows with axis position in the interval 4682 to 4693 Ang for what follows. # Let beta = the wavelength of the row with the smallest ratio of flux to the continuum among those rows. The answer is 4682.94 Ang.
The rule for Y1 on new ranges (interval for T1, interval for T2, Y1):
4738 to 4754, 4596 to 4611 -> 1.07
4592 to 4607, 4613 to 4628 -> 1.09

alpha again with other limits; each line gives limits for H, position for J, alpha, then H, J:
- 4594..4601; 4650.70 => -85.6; 21.63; 7.18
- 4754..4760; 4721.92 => -86.3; 21.16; 7.414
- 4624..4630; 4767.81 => -83.8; 21.56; 5.351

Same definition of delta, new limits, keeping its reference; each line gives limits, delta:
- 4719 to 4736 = 2.1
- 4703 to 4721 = 3.0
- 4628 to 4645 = 2.0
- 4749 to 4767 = 6.2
